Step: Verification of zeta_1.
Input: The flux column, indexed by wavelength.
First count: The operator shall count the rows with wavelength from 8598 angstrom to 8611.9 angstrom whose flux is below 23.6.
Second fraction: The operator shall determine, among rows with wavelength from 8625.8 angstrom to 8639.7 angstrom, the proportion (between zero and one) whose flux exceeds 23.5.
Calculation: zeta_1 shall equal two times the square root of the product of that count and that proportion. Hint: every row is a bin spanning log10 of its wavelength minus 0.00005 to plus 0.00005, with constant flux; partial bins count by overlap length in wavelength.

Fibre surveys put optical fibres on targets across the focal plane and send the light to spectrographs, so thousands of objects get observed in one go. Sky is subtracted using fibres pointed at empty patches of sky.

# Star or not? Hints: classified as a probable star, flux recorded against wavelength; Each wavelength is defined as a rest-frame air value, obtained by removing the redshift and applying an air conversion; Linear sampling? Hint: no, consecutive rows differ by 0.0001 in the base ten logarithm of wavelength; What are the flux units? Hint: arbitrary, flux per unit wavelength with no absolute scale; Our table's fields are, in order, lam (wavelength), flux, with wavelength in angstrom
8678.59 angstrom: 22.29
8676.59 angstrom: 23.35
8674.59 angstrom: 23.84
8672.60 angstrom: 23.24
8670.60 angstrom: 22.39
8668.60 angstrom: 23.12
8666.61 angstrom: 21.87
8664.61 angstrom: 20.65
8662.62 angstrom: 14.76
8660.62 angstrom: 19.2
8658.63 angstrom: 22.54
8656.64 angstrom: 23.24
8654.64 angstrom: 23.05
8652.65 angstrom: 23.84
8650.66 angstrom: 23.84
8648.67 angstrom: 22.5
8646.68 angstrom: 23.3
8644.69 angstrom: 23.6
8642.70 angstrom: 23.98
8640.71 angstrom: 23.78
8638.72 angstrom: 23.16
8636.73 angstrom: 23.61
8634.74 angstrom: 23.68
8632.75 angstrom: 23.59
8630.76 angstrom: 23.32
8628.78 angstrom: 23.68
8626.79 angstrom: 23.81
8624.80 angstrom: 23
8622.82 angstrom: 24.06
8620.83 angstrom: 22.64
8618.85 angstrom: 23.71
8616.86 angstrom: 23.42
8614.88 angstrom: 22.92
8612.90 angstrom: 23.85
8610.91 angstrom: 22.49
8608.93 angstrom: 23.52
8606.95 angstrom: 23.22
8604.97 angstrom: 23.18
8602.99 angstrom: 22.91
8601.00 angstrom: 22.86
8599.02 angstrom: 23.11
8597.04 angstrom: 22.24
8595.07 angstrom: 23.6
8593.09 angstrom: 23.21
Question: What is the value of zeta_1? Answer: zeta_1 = 4.5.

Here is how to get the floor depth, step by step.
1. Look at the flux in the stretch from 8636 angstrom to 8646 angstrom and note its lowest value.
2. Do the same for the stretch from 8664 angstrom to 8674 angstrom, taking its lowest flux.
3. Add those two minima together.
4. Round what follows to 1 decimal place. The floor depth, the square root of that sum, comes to 6.6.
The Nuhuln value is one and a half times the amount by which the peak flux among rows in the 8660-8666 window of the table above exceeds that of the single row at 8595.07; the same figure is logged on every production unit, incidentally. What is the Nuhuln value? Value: -4.4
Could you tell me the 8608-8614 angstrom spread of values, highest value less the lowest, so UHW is 1.4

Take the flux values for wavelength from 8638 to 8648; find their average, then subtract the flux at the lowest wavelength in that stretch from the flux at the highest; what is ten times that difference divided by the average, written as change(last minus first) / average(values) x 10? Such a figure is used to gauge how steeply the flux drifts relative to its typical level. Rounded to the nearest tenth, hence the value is 0.1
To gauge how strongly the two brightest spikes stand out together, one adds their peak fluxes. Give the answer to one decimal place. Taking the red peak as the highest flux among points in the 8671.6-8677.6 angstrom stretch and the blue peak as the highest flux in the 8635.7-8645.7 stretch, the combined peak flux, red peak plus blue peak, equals 47.8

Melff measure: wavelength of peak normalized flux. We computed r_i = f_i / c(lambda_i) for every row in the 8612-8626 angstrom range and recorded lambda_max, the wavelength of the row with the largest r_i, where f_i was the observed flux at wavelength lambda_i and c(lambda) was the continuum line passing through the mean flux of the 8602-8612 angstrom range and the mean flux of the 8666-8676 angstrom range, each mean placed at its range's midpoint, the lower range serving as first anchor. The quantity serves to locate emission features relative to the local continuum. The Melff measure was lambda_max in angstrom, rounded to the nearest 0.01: 8622.82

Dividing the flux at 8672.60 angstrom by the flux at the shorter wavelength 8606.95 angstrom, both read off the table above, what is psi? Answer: 1.00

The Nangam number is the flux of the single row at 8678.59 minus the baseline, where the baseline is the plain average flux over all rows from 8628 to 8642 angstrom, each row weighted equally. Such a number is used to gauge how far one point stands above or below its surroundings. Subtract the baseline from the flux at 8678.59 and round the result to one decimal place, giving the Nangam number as -1.3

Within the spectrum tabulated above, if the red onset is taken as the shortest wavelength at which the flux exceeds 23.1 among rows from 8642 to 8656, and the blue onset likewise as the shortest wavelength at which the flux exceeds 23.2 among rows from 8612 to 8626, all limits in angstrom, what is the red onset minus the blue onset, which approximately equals 29.8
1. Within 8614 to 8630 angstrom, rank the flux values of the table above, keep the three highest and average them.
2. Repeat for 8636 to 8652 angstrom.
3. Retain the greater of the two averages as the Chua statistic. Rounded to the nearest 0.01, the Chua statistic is 23.87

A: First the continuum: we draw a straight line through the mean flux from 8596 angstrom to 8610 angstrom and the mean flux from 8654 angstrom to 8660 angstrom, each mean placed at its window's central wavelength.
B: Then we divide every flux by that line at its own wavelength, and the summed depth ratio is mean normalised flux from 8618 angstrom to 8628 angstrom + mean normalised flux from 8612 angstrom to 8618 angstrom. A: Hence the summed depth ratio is 2.04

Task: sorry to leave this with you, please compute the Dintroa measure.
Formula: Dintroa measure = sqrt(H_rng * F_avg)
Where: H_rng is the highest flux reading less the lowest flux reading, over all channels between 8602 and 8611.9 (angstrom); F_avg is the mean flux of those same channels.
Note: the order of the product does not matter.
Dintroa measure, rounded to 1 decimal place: 4.9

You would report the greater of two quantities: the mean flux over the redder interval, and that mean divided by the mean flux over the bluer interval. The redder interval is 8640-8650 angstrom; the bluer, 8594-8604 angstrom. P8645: 23.4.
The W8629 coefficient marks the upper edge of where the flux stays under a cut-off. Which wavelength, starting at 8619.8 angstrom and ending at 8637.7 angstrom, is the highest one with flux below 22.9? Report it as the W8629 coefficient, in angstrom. 8620.83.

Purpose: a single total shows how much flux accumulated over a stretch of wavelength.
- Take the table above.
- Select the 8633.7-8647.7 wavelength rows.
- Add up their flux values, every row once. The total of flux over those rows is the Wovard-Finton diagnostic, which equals 165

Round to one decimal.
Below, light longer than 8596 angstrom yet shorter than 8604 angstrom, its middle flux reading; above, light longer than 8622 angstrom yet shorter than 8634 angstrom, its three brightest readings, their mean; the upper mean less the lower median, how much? 1.0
